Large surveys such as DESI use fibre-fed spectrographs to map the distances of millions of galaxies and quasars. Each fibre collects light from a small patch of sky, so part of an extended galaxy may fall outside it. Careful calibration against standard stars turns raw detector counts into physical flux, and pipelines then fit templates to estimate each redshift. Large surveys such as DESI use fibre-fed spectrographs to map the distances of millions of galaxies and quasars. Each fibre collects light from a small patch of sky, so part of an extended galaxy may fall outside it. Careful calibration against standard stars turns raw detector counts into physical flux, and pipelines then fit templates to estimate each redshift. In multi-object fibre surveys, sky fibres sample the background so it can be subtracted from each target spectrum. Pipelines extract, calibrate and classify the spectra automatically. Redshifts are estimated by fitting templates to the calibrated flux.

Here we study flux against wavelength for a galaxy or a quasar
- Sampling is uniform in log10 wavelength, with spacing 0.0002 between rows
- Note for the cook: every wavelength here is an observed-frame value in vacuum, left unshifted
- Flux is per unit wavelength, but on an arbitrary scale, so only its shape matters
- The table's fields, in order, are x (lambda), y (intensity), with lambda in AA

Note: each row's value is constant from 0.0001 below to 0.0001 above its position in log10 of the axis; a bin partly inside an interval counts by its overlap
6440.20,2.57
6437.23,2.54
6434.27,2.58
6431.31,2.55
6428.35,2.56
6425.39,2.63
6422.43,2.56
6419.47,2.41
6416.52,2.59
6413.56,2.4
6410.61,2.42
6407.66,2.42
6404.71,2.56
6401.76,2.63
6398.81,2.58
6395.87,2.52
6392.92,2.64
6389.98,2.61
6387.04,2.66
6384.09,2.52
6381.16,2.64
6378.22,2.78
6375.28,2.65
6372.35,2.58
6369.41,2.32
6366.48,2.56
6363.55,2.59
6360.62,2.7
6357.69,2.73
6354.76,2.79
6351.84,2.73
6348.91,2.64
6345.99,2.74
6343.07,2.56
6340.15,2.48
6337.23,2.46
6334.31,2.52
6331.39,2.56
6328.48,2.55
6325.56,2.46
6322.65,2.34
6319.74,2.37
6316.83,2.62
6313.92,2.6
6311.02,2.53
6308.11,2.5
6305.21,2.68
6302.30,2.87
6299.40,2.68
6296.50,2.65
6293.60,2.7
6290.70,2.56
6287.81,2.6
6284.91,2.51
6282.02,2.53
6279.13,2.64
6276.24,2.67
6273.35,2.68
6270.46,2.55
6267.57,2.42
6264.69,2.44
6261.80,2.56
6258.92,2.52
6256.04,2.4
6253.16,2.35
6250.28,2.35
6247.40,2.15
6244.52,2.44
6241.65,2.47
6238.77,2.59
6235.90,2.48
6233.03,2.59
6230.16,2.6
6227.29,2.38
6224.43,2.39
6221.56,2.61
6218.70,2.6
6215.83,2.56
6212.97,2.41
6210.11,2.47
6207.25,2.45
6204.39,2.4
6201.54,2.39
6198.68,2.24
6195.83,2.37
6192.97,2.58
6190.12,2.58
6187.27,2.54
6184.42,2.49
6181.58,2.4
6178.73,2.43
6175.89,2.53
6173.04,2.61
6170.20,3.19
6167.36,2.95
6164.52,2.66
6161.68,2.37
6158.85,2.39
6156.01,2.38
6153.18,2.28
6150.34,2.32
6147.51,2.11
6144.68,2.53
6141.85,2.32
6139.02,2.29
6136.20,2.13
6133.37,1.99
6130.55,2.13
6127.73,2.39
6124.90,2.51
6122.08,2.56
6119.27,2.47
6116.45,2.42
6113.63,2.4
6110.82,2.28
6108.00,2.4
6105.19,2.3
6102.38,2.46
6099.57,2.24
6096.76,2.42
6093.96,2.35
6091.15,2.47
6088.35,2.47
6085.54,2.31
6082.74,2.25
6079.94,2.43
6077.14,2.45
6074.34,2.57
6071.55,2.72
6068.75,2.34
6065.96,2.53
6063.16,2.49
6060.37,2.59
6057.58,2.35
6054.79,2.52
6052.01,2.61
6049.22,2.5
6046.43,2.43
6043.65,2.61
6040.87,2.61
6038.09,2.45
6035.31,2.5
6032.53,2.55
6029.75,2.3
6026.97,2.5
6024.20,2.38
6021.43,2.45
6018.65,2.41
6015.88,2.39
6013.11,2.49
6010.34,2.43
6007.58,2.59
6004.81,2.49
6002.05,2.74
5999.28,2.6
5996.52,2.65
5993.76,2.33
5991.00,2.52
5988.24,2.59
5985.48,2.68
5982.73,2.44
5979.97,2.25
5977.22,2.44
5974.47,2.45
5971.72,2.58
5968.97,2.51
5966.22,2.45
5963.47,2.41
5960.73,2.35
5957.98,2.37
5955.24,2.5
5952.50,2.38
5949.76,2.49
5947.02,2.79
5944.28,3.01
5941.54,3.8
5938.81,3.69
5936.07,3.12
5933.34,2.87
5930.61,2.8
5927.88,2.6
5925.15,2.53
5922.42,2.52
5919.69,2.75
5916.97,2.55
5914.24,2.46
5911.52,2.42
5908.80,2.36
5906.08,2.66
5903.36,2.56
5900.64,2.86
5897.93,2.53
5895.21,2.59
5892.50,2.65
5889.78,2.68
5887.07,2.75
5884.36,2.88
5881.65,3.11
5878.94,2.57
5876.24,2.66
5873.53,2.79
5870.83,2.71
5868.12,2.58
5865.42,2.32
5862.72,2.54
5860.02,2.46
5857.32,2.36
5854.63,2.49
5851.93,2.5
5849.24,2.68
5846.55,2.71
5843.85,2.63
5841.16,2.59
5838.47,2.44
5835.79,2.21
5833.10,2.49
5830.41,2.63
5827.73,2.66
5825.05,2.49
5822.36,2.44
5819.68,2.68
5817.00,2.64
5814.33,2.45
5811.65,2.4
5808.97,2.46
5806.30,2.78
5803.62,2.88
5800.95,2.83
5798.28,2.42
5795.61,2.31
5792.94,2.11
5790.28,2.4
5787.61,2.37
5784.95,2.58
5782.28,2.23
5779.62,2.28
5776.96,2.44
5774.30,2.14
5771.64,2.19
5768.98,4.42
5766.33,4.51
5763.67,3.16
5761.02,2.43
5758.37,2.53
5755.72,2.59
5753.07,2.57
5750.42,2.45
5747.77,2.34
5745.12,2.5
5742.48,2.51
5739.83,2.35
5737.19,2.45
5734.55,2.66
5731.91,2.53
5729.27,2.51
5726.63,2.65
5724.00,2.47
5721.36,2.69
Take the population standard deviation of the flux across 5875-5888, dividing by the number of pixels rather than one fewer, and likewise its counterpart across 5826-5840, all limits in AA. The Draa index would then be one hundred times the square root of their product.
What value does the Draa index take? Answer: 17.4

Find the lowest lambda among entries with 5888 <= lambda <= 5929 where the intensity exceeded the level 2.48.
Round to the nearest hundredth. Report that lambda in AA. 5889.78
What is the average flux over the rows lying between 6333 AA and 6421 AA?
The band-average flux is 2.58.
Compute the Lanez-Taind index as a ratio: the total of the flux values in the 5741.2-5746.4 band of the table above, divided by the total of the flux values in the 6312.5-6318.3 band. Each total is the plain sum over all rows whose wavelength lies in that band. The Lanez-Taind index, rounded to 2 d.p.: 0.96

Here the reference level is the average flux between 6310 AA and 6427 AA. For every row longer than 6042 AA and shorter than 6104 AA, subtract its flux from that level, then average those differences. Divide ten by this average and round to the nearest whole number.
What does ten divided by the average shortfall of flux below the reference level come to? 94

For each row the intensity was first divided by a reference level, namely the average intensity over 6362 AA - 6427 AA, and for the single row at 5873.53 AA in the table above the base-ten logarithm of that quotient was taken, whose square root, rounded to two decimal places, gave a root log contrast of 0.19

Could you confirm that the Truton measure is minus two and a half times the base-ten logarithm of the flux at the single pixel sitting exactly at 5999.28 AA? -1.04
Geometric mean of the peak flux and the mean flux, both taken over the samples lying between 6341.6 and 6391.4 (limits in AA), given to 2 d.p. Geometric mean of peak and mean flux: 2.71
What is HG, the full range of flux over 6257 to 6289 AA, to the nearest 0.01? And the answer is 0.26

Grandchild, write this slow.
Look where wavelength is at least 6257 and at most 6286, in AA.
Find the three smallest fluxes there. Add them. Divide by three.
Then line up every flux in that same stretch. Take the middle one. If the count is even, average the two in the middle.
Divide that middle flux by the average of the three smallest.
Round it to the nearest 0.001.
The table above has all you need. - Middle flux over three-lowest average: 1.034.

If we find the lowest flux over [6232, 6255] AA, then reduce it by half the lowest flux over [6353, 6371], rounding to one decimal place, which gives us 1.0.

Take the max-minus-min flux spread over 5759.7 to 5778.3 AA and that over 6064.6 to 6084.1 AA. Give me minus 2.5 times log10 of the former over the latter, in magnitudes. -1.8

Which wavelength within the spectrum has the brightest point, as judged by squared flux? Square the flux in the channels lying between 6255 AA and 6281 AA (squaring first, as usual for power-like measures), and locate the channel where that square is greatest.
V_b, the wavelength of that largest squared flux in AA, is 6273.35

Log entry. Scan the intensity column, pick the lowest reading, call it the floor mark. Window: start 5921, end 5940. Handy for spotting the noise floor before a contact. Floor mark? 2.52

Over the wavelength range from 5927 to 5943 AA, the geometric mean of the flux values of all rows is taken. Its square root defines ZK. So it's 1.77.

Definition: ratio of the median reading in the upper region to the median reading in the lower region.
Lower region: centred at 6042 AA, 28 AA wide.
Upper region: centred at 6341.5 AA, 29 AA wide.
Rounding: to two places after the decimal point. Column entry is 1.02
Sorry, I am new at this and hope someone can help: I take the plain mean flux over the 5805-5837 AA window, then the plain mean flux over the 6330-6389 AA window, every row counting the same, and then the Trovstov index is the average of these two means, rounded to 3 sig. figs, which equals 2.57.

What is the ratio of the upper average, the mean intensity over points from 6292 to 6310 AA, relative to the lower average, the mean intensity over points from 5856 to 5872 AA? 1.07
